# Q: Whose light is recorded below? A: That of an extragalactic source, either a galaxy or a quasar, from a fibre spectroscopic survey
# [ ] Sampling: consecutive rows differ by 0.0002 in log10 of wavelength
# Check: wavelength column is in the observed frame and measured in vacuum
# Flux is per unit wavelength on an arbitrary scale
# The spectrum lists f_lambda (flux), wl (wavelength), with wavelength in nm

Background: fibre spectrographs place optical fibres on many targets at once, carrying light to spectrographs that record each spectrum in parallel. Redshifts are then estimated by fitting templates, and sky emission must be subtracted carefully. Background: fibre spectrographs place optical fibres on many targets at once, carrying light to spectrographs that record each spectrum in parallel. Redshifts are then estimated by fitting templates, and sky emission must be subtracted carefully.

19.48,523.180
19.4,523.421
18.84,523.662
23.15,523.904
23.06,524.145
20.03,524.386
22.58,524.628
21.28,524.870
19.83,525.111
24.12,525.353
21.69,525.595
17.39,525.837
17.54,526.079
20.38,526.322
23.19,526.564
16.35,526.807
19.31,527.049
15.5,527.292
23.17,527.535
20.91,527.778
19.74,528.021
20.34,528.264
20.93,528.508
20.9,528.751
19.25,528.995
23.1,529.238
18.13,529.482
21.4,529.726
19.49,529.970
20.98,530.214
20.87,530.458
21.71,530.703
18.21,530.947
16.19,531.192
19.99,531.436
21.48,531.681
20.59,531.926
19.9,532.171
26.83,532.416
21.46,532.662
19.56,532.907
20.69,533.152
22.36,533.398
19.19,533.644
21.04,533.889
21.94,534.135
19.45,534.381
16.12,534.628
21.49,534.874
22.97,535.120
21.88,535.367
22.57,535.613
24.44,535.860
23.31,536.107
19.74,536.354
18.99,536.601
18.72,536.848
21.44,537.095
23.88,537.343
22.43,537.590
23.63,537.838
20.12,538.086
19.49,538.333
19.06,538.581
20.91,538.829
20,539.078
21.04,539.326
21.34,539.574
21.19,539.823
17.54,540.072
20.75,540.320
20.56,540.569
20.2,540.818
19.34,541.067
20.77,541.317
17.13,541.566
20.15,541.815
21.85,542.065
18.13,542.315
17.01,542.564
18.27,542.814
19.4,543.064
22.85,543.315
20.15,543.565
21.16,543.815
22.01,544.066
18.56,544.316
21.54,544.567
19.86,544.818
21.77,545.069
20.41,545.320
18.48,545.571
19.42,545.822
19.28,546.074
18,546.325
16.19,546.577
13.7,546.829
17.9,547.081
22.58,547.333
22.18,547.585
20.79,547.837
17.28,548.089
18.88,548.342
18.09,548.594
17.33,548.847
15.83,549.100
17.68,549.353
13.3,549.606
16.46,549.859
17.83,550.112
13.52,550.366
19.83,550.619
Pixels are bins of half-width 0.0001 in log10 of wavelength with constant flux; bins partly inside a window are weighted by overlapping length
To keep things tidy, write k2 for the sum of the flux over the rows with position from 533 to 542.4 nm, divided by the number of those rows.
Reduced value 20.7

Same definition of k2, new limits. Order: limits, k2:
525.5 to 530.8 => 20.1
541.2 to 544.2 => 19.9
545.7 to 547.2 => 17.4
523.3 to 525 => 21.2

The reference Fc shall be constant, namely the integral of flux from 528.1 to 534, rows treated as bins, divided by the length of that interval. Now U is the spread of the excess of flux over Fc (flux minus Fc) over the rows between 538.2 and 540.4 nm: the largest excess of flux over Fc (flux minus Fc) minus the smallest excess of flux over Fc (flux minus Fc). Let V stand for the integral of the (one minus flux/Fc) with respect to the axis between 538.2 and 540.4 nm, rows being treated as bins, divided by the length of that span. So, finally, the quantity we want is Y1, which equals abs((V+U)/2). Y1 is 1.9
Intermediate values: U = 4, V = 0.023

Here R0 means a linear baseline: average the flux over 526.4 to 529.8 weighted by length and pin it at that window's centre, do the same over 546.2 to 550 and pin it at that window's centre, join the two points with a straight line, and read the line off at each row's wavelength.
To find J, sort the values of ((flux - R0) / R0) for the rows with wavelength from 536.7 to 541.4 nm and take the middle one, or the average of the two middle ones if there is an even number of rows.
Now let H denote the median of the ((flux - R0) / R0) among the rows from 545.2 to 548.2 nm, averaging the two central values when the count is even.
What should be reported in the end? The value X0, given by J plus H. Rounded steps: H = 0.05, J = 0.109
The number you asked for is 0.16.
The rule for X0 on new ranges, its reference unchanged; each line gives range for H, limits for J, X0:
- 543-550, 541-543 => 0.08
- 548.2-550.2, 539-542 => 0.09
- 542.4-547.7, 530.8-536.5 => 0.16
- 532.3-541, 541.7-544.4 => 0.20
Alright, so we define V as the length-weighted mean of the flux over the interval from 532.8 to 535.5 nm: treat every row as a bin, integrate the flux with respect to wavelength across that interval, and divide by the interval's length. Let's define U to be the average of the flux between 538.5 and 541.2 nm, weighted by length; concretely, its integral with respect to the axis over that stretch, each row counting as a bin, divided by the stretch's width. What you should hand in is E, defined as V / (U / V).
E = 21.1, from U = 20.2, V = 20.6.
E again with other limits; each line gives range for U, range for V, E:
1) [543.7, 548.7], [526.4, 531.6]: 20.6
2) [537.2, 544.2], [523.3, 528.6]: 20.4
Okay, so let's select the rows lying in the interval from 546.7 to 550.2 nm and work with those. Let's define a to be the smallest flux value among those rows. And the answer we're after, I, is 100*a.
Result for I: 1330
